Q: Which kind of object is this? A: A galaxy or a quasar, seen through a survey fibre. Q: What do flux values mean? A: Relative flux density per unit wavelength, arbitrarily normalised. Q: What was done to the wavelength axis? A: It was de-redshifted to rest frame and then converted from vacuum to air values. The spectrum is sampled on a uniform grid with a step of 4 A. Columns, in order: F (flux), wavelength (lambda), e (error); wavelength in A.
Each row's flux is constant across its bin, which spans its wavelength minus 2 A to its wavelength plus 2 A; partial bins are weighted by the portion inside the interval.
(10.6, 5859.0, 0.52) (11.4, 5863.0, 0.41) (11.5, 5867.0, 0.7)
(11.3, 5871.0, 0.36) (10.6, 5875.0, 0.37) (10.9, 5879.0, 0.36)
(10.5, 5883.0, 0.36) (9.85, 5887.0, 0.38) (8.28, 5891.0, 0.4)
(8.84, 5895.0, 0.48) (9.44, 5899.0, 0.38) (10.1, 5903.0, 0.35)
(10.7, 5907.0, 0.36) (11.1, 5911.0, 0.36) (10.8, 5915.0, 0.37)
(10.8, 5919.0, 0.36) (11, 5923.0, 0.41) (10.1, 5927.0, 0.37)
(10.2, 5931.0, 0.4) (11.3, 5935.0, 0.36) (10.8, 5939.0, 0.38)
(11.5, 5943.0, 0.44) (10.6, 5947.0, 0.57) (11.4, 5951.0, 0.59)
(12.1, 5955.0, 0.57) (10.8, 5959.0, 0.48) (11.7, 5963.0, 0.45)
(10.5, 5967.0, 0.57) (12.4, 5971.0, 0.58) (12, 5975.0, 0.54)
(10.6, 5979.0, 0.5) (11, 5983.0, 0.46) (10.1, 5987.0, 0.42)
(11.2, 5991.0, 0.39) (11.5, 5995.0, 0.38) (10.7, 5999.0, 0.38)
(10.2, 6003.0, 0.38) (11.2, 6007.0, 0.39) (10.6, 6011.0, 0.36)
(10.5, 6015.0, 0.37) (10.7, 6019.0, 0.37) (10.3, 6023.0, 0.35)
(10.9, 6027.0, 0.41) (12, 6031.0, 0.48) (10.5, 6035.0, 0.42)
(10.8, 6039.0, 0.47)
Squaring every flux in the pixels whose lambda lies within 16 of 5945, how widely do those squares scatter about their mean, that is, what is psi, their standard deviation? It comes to 13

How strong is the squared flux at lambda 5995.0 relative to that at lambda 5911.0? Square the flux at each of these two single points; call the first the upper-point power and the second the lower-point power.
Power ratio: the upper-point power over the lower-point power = 1.073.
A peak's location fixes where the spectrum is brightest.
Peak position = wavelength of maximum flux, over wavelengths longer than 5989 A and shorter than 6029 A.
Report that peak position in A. 5995.0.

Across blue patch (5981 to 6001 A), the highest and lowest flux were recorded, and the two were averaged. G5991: 10.8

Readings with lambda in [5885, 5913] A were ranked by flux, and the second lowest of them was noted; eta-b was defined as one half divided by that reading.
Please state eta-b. 0.0566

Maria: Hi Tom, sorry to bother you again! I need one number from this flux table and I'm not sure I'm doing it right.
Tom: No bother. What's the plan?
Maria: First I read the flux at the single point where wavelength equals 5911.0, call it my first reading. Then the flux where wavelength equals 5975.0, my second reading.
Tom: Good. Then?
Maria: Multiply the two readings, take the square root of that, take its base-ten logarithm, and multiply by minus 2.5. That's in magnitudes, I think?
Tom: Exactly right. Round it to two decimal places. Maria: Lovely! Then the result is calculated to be -2.66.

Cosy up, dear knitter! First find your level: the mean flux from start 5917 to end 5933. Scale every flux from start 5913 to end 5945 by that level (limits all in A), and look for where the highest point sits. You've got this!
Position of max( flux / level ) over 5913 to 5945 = 5943.0 A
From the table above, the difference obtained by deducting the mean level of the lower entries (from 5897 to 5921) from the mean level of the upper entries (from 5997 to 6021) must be 0.2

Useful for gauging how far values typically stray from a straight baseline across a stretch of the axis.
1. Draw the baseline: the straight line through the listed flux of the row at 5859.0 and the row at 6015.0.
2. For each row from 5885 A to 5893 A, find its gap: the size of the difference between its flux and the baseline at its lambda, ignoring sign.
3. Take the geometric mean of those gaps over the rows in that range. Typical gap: 1.3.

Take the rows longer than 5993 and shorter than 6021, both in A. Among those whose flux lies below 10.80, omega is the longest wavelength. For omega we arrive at 6019.0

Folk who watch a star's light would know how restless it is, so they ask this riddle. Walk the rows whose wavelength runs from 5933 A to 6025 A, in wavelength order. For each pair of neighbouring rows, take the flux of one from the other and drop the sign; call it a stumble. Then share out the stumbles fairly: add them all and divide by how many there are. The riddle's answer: 0.77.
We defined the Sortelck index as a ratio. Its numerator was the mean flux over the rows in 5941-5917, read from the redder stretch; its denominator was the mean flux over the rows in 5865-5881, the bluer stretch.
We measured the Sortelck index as 0.97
